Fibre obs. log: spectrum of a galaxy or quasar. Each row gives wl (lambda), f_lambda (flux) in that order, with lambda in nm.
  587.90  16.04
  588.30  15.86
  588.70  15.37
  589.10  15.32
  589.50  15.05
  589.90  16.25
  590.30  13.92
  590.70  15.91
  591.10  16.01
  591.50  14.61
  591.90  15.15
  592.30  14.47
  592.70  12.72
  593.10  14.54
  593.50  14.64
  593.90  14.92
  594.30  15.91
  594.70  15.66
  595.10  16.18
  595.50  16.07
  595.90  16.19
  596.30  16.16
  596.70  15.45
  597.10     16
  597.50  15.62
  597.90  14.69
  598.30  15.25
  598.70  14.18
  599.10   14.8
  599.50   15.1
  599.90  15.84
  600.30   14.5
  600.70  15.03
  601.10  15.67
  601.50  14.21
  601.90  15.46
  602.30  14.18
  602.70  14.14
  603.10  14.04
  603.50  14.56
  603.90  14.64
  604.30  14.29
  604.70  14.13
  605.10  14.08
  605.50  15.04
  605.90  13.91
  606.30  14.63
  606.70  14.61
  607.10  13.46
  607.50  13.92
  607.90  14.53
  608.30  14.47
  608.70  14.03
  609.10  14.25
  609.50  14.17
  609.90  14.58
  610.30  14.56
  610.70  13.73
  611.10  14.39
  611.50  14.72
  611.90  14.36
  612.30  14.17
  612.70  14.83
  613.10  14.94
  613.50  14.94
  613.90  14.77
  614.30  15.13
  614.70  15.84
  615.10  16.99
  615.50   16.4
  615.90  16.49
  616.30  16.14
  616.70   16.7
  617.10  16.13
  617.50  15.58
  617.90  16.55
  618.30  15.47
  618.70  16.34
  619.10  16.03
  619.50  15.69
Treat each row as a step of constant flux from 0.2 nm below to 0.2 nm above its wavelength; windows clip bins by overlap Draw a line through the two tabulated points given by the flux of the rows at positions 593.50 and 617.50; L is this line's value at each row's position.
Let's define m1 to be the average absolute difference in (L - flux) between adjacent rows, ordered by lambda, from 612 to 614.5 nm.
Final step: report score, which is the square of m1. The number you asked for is 0.1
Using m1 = 0.3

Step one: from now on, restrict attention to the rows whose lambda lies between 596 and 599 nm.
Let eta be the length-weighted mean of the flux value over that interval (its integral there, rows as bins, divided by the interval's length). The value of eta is 15.3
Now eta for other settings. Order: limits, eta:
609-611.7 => 14.3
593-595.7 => 15.4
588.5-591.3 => 15.4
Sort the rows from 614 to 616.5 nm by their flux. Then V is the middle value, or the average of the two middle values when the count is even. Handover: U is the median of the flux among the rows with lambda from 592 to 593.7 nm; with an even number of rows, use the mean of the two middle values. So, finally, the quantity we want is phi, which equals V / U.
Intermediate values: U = 14.5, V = 16.3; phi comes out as 1.12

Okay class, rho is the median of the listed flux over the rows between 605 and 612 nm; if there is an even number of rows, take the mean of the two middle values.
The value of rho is 14.4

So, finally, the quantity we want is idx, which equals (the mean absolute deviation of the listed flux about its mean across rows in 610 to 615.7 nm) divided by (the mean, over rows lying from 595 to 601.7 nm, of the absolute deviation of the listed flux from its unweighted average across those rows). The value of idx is 1.07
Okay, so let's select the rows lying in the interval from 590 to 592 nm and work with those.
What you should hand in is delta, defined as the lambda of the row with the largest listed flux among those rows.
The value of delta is 591.10 nm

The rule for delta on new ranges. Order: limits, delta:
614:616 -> 615.10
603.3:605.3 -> 603.90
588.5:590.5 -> 589.90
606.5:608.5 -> 606.70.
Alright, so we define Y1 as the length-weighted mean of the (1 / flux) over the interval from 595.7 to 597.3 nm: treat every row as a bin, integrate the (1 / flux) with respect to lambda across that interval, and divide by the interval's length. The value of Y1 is 0.0627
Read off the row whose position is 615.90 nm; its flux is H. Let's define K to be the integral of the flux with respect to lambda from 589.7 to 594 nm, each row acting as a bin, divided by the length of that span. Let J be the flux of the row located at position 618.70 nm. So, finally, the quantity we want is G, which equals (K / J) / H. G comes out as 0.055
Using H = 16.49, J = 16.34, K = 14.8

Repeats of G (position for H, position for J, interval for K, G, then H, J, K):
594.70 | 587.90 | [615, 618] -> 0.065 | 15.66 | 16.04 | 16.3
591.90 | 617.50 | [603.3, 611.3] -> 0.061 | 15.15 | 15.58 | 14.3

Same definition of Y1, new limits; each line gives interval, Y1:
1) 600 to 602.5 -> 0.0673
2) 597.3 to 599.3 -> 0.0672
